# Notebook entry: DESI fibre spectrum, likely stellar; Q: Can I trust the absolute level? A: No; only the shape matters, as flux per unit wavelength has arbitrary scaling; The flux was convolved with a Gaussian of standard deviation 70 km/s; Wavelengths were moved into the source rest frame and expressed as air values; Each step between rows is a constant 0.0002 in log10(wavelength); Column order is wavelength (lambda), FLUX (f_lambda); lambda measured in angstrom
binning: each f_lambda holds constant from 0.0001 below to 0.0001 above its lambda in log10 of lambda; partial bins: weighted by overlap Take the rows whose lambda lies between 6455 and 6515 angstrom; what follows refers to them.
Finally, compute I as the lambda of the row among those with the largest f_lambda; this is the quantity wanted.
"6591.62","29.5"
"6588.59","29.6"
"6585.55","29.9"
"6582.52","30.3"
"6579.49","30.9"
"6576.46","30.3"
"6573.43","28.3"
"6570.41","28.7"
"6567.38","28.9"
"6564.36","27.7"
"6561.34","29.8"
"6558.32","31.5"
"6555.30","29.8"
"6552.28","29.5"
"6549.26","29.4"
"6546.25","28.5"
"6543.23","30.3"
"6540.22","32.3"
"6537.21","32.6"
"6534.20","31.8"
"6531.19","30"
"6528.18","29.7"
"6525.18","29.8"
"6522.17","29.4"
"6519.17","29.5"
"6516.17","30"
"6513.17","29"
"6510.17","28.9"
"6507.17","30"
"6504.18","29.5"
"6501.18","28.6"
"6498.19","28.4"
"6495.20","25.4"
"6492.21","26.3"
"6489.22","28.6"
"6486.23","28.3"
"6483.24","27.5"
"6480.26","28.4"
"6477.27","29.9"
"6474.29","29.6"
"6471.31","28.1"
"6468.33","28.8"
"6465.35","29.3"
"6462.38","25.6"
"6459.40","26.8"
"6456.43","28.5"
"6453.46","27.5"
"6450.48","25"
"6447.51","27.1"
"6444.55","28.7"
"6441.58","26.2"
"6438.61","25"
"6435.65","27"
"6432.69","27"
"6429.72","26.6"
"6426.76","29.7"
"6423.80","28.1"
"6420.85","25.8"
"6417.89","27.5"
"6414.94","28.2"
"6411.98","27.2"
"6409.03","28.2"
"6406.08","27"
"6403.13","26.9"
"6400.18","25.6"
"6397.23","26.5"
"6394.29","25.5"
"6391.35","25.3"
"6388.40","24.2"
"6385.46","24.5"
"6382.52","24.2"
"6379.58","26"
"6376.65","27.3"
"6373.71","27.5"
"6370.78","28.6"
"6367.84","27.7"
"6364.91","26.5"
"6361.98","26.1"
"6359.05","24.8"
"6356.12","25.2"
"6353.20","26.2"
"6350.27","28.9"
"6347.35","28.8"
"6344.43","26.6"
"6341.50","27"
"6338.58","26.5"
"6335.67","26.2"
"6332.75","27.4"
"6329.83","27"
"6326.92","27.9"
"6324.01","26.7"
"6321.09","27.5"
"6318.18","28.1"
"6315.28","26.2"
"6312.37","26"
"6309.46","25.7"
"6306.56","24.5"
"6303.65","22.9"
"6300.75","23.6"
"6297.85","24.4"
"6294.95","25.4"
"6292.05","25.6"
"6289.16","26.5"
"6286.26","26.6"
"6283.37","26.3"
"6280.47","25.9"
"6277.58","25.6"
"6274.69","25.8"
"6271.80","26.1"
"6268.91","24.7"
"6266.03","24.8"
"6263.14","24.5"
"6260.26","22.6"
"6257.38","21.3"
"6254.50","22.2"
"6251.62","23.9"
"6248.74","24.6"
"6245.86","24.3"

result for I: 6507.17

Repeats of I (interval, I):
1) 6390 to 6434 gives 6426.76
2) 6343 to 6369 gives 6350.27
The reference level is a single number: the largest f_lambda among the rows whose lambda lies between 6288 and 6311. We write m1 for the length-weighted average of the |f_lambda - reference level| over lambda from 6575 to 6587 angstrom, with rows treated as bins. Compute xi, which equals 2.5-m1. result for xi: -1.4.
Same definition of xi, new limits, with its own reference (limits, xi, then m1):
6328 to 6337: 1.9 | 0.6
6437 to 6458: 1.2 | 1.3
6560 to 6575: 0.3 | 2.2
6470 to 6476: 0.1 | 2.4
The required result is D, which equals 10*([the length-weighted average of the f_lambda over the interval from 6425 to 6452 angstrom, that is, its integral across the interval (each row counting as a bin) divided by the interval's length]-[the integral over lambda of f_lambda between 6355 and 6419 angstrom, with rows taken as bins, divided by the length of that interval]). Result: 5.4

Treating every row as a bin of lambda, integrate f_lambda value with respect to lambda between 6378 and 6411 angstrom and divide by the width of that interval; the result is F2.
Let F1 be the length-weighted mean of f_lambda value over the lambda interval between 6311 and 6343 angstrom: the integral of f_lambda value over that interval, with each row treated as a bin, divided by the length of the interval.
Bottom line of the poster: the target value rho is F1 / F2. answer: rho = 1.04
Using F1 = 27.0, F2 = 25.8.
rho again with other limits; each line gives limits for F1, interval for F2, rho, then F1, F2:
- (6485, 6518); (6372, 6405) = 1.10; 28.5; 25.8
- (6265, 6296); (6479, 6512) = 0.91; 25.8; 28.2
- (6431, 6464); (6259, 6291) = 1.05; 26.8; 25.4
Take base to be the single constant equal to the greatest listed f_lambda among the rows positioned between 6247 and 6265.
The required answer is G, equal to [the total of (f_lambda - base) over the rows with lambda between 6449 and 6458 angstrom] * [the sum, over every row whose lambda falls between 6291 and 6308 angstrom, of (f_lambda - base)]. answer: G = -9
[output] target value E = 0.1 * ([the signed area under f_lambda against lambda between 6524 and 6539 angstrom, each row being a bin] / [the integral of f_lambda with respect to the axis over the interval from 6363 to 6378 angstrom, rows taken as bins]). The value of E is 0.112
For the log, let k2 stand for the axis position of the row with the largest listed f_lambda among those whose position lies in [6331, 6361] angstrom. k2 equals 6350.27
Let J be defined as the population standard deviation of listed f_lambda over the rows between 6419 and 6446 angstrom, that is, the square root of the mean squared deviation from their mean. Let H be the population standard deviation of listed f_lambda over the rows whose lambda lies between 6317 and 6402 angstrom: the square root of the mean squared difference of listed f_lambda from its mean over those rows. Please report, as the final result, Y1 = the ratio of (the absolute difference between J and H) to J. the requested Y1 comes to 0.1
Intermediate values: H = 1.29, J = 1.39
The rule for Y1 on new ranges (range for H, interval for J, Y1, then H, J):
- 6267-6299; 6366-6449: 0.5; 0.66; 1.37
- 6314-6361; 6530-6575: 0.2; 1.11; 1.45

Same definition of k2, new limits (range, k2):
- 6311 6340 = 6318.18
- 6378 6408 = 6406.08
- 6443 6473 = 6465.35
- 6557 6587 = 6558.32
